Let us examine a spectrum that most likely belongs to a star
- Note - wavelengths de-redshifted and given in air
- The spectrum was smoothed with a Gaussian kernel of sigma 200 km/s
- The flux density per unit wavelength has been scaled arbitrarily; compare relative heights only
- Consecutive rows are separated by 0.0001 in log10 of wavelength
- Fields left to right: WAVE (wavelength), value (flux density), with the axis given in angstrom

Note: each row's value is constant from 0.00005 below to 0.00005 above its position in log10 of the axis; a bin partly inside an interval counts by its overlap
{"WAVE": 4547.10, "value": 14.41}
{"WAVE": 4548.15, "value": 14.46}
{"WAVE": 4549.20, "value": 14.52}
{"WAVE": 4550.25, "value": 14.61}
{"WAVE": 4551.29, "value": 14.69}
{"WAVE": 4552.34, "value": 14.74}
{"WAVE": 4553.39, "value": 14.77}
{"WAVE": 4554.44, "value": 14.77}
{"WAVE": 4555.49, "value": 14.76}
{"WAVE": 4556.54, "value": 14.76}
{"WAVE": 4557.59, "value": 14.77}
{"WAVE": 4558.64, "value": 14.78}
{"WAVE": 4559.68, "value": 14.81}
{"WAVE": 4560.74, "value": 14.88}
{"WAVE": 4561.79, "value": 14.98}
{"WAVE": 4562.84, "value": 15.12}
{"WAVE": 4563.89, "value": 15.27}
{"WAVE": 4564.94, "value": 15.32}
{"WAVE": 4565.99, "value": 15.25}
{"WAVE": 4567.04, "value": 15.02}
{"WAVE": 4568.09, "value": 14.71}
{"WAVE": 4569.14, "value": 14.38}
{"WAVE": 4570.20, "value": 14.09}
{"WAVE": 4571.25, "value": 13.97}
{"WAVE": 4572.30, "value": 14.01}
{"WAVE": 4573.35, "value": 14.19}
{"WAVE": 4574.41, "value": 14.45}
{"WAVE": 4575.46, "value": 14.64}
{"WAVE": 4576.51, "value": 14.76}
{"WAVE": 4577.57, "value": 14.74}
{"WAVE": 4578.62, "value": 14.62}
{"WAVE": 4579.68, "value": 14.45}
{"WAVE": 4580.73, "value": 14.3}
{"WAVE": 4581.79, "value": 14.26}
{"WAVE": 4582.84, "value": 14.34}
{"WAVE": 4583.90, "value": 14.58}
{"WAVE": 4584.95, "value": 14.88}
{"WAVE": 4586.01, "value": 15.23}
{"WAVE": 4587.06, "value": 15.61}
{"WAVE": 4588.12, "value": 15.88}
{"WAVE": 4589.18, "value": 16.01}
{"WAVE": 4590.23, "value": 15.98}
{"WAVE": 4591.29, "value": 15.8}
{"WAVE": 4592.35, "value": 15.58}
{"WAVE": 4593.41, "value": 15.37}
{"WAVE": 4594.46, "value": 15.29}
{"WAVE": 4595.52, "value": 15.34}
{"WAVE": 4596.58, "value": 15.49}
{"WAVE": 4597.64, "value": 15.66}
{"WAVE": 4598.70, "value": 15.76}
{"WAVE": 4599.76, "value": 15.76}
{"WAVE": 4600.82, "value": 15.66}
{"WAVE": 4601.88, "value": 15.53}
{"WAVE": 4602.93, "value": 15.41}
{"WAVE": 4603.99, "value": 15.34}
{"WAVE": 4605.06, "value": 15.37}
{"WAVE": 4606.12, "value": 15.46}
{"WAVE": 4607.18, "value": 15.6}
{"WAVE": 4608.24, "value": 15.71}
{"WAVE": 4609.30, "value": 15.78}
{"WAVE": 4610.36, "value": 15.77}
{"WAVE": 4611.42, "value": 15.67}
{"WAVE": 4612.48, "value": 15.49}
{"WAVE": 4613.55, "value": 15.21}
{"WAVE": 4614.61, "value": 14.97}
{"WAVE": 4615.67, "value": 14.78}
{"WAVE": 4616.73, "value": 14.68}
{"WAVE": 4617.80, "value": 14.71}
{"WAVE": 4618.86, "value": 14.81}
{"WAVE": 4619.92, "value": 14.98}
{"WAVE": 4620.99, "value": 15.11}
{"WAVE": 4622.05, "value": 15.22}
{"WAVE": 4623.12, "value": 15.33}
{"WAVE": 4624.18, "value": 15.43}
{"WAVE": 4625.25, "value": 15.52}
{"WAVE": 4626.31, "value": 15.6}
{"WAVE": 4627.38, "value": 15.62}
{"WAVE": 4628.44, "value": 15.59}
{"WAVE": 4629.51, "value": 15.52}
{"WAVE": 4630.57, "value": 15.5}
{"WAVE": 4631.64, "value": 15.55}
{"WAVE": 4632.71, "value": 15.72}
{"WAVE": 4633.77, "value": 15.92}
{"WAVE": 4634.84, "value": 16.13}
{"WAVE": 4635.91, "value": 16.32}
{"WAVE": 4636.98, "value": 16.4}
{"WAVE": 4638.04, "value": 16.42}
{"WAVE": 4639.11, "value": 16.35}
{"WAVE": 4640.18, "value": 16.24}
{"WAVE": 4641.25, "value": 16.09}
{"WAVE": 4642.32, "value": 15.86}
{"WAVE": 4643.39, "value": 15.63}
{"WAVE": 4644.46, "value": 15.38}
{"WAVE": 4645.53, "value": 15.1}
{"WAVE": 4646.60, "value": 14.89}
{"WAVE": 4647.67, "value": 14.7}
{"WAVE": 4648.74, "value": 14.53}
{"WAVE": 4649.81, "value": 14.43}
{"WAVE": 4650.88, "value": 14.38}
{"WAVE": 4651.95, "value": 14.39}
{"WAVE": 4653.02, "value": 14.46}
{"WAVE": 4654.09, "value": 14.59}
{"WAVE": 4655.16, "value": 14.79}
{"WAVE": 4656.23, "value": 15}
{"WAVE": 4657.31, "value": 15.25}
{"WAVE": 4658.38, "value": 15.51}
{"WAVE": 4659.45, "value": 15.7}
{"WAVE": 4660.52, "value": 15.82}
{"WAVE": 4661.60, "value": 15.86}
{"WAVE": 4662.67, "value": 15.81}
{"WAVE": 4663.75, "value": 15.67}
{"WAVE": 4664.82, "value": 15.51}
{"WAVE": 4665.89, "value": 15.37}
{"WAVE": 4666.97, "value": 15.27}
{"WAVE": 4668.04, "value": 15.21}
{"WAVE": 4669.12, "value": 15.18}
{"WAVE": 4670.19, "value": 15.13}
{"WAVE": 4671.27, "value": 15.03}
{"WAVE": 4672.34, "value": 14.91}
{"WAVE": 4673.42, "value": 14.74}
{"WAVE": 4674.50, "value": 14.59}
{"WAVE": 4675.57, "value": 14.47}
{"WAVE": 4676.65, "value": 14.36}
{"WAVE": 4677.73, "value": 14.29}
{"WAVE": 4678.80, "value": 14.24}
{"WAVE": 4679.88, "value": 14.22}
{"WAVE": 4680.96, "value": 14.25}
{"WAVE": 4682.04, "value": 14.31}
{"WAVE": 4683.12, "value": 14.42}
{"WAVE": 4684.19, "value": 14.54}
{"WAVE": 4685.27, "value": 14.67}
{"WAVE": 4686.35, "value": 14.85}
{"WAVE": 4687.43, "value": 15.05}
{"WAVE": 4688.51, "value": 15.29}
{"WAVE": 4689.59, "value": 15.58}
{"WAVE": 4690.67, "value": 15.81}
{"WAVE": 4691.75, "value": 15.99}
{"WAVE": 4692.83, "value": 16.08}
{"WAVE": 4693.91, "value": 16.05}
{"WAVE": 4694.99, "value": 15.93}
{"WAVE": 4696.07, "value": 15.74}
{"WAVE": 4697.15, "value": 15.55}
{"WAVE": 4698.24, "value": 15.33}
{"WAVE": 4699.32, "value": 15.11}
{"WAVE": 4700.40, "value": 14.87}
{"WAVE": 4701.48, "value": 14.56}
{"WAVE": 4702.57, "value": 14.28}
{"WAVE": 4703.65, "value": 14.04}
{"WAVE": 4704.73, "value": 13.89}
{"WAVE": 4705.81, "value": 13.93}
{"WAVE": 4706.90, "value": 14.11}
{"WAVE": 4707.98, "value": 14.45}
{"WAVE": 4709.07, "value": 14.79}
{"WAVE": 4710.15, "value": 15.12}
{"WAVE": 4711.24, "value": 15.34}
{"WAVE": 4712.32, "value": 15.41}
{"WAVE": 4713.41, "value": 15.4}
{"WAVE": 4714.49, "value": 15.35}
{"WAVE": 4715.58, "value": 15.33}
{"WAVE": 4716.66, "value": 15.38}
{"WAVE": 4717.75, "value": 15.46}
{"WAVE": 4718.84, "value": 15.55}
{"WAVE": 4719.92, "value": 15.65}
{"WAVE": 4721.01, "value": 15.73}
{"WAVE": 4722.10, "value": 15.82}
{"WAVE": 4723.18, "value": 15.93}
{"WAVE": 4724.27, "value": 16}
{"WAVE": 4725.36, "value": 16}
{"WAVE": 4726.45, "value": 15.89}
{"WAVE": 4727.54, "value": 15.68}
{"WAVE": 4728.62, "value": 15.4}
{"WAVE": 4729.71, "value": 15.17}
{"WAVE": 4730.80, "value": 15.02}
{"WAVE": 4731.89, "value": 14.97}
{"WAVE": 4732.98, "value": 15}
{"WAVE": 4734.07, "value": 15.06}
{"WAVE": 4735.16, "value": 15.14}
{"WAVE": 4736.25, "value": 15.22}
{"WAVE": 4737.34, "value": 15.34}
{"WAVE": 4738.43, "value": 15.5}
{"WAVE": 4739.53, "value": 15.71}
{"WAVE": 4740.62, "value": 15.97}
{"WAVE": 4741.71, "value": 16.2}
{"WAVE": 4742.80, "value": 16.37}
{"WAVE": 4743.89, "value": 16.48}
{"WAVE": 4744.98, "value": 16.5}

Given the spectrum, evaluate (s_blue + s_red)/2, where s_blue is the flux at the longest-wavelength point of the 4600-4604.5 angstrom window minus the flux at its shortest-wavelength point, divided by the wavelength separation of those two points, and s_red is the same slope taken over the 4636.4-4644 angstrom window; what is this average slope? -0.11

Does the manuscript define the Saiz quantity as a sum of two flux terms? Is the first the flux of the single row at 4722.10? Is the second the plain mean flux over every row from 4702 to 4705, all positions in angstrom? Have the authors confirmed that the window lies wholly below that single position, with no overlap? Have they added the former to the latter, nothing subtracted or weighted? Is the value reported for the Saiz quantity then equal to 29.9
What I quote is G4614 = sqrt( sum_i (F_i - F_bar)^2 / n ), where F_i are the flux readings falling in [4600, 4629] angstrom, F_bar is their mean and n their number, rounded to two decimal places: 0.33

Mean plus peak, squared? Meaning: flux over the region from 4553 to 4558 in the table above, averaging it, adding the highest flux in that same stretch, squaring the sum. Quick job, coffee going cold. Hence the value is 872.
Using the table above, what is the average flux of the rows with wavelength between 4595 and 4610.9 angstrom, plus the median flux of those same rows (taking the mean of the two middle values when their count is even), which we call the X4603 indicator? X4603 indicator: 31.2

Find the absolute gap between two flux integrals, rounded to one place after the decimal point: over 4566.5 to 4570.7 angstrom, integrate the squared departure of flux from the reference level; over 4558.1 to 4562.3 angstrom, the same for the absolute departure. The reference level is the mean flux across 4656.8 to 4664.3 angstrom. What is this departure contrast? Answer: 2.3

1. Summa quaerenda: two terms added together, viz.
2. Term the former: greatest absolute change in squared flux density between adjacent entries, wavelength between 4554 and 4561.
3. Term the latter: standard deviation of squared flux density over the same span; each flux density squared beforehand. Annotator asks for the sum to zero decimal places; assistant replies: 3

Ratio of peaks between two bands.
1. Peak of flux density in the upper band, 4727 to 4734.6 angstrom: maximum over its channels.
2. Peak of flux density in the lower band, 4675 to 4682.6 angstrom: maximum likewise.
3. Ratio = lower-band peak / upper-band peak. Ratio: 0.92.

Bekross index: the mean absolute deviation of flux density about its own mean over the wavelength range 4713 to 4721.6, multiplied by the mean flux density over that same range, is 1.9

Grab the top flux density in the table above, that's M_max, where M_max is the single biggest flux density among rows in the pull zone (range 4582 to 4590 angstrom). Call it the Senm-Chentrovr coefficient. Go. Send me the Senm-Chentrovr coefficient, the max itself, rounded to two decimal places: 16.01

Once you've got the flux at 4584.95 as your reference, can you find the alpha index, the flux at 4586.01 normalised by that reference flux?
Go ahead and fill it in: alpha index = 1.02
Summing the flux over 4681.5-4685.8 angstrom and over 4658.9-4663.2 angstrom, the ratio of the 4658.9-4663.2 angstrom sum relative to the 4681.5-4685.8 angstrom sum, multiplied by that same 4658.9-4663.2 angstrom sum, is 68.9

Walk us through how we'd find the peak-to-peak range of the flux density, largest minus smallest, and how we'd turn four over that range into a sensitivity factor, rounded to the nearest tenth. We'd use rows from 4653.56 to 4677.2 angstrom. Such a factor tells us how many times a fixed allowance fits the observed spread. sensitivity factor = 2.7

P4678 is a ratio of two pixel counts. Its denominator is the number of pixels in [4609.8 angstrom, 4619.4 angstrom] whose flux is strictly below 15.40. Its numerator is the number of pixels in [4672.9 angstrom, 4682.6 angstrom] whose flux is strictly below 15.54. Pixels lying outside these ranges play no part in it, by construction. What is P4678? 1.5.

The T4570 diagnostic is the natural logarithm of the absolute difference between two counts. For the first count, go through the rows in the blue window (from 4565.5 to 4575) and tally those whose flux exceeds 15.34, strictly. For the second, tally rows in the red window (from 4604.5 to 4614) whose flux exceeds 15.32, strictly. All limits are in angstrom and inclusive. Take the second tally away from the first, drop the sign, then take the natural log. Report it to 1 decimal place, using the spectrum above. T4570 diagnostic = 2.1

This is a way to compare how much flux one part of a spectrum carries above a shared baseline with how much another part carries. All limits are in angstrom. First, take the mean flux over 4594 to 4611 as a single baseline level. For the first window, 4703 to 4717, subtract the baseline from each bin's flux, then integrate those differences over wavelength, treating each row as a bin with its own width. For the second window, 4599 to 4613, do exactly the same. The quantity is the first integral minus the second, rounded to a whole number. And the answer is -11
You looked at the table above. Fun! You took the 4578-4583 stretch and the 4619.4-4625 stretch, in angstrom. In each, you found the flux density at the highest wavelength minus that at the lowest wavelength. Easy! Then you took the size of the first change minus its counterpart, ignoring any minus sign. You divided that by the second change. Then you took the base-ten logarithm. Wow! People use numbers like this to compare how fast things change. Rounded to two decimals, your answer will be 0.21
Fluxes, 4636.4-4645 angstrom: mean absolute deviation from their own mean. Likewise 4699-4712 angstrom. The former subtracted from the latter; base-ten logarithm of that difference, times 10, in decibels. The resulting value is -9.7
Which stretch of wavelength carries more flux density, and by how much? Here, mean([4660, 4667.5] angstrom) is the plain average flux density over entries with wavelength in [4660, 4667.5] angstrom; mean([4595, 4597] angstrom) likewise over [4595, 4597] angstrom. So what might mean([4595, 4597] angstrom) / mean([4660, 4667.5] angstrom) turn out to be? 0.99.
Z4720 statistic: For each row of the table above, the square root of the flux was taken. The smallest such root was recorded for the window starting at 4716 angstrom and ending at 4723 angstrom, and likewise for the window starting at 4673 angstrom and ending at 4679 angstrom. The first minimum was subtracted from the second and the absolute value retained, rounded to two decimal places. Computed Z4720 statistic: 0.15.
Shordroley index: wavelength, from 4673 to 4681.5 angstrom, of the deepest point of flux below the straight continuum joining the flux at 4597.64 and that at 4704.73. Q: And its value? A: 4679.88 angstrom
